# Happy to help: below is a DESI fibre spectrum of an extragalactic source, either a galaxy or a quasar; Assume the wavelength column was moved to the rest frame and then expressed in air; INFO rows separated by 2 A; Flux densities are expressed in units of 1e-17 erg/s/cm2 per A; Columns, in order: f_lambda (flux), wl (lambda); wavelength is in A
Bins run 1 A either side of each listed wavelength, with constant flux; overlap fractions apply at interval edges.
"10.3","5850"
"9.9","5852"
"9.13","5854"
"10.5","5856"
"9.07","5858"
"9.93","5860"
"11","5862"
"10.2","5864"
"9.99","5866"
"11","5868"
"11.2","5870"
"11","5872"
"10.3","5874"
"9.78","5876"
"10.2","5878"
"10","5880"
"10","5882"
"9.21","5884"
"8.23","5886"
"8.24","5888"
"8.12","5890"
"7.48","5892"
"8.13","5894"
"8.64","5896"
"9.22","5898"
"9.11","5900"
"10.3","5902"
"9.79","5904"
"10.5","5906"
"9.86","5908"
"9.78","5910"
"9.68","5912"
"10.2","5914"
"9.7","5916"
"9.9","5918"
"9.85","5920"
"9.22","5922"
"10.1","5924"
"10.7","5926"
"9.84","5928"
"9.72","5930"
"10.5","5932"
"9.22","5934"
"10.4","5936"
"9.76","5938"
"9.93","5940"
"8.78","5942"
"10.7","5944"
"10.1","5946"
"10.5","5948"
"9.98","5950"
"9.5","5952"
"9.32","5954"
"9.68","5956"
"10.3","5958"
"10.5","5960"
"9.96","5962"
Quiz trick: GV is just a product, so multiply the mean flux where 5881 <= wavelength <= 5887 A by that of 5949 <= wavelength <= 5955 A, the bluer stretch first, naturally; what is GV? 88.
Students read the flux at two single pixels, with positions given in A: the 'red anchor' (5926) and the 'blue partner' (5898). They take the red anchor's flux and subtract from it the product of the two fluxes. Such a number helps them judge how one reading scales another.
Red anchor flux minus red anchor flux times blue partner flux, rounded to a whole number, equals -88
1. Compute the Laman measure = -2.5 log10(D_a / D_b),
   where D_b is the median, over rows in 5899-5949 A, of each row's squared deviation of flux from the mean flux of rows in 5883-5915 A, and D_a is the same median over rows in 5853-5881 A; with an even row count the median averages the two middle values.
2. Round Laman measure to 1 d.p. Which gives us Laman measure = -0.9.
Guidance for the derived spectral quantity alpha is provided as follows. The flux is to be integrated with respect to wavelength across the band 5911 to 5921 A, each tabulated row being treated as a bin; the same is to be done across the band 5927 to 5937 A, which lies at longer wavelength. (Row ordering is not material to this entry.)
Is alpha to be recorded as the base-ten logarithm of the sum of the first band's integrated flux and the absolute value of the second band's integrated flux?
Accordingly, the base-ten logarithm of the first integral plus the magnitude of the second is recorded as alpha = 2.30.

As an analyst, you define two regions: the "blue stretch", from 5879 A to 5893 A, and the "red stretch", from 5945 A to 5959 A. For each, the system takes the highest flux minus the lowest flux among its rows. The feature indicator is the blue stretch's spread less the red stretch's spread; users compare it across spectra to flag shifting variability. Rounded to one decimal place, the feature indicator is 1.3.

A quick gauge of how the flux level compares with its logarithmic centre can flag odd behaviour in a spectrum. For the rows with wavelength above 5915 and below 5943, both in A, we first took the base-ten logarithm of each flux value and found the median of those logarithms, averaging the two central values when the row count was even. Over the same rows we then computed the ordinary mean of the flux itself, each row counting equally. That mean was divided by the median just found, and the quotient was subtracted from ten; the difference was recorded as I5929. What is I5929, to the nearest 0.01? 0.10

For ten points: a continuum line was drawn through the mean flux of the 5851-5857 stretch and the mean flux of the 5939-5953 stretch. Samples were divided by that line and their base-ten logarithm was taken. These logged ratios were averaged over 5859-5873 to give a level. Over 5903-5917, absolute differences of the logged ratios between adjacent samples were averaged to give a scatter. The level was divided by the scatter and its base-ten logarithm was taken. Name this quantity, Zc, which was 0.2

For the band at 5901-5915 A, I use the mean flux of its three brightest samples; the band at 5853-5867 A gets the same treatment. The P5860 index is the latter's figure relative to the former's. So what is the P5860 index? 1.02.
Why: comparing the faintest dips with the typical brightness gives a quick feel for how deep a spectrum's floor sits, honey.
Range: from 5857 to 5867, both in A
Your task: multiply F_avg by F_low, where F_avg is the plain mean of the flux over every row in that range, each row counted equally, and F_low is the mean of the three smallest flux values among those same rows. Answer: 97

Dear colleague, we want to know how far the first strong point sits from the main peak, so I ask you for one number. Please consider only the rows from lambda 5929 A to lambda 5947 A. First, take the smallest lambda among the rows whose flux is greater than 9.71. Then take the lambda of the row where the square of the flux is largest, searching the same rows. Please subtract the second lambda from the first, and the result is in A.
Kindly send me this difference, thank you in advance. -14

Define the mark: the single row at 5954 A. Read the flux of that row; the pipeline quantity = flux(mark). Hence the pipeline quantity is 9.32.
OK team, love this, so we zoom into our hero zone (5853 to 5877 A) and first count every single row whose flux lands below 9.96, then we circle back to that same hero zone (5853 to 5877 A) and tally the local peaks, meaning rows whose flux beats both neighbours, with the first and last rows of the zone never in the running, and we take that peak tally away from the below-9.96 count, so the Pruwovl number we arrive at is 1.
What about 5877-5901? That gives 7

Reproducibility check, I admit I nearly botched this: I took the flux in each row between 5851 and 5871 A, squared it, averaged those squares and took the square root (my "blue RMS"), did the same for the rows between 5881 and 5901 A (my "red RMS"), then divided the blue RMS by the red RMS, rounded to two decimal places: 1.18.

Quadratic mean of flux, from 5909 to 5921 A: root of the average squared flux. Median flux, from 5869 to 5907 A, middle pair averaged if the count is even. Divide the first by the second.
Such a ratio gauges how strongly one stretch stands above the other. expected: 1.01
